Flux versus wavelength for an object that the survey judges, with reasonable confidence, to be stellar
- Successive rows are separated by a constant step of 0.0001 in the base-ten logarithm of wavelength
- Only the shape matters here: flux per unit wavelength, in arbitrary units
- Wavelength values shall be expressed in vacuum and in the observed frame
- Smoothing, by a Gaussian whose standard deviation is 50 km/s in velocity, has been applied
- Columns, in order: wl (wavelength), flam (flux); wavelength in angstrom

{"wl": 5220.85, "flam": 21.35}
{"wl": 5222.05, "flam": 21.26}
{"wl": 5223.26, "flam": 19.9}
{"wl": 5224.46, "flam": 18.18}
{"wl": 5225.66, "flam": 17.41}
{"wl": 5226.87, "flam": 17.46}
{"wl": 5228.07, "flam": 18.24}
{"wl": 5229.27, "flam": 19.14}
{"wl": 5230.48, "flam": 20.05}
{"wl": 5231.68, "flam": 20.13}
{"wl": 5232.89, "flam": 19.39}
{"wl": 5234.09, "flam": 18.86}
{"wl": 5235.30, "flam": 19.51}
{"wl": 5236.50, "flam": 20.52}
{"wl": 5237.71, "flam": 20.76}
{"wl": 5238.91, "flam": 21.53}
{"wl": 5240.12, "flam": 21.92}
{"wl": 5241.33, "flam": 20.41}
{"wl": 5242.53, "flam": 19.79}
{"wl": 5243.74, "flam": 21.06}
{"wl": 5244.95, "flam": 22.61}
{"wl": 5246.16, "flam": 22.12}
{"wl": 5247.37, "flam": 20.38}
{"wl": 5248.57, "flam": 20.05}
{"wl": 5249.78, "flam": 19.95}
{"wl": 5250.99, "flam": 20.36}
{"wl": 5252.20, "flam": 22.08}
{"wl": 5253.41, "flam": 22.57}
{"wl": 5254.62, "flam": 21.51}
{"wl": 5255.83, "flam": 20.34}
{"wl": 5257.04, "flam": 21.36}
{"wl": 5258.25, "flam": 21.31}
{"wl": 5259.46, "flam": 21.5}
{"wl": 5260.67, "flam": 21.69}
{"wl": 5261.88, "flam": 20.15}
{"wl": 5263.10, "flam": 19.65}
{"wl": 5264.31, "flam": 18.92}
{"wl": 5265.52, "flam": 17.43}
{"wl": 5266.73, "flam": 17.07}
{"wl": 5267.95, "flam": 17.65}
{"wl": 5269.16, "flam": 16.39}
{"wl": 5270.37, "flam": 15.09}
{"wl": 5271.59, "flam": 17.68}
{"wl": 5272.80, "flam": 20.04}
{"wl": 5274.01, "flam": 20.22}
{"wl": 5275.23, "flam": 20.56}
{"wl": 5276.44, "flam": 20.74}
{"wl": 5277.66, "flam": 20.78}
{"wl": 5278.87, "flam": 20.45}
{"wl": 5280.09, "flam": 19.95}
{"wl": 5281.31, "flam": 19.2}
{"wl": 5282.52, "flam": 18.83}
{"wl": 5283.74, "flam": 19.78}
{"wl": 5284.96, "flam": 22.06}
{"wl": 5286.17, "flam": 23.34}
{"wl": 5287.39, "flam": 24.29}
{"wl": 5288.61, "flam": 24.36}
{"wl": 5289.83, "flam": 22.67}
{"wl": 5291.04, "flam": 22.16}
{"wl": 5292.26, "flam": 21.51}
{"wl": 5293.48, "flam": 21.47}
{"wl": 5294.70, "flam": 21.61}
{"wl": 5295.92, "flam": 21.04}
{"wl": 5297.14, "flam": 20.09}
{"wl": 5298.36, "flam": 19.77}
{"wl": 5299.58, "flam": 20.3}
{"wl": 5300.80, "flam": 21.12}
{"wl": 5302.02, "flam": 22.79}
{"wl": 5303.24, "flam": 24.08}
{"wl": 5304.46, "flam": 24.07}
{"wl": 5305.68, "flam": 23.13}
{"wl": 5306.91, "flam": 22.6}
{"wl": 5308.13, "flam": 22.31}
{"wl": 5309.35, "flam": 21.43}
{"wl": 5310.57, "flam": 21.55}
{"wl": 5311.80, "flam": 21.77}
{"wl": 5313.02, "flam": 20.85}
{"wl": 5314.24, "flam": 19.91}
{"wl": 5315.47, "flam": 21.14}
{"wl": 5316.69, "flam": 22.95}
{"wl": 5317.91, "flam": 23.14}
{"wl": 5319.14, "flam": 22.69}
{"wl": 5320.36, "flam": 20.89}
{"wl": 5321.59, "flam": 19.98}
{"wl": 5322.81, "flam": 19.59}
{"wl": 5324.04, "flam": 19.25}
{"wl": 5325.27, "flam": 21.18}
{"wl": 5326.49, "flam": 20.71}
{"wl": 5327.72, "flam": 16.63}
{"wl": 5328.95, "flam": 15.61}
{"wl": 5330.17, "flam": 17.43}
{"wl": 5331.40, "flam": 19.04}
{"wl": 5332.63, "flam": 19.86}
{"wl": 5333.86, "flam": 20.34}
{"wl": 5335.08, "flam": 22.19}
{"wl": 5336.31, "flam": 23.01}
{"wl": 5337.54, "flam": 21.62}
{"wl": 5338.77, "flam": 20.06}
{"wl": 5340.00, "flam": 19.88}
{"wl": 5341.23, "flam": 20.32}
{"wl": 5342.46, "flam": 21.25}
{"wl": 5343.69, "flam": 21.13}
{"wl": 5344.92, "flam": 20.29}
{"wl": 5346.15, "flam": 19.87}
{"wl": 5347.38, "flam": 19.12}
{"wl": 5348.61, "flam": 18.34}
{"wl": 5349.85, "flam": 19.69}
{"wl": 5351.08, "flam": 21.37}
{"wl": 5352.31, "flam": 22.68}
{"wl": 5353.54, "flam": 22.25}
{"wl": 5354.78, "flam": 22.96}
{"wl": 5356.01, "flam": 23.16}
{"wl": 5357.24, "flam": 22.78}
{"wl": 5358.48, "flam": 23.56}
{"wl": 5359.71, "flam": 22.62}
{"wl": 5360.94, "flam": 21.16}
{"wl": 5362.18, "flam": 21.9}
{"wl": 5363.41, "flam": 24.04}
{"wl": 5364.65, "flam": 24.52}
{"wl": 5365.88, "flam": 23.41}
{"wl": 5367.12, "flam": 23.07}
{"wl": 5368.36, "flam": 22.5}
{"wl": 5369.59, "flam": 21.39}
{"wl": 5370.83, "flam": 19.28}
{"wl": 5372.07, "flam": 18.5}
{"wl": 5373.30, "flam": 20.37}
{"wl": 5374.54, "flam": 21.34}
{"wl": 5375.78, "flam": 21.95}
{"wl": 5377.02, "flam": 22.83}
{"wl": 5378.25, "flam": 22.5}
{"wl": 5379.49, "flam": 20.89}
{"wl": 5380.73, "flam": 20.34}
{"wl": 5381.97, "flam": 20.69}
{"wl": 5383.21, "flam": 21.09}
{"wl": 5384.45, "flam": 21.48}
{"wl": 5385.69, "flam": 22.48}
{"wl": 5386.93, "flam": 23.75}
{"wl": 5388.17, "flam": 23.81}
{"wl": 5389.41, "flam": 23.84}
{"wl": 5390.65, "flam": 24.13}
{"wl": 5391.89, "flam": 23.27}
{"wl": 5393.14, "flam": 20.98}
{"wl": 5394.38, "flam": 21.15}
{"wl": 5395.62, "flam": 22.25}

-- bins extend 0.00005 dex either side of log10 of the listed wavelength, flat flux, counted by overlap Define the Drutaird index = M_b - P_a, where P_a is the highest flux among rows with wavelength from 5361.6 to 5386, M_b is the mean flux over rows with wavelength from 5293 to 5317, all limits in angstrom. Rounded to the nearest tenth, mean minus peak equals -2.8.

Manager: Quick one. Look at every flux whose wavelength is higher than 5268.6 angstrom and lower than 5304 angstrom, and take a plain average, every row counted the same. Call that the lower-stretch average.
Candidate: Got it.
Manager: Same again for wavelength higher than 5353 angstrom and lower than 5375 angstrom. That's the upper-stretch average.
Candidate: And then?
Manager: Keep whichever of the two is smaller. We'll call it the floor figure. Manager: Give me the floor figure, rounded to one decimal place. 20.8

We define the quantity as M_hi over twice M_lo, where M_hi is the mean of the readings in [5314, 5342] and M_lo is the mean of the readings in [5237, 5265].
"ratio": 0.485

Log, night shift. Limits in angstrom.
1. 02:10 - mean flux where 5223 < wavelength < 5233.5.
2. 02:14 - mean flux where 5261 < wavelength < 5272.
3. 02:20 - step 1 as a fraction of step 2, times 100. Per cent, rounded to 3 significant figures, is 106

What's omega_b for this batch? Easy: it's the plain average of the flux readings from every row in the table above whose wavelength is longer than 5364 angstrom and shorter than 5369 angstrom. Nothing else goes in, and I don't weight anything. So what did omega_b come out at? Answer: 23.4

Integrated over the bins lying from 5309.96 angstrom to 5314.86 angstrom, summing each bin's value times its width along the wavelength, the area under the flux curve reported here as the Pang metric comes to 103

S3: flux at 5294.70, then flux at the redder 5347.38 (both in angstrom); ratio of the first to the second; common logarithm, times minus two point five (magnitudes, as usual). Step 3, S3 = -0.13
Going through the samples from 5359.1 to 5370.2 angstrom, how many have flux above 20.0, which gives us 9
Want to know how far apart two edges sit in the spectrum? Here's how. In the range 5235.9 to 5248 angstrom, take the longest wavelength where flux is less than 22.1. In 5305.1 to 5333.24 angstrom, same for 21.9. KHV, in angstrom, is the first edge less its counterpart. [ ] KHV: -85.3 angstrom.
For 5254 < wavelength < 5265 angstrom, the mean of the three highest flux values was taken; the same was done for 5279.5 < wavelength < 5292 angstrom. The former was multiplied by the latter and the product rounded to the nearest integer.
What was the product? 518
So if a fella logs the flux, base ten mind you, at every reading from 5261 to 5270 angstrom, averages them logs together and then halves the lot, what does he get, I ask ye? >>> 0.629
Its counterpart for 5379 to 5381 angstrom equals 0.657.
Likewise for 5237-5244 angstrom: 0.660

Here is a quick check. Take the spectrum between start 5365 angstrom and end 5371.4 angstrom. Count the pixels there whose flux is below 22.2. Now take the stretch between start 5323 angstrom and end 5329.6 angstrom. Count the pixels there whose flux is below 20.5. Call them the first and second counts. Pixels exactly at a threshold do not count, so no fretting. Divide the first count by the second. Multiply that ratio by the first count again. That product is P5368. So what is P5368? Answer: 1.3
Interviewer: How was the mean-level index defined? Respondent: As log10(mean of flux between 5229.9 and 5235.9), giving 1.29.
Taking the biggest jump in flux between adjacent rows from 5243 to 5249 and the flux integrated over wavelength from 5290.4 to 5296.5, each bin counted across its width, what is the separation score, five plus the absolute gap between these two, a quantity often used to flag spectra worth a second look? 135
